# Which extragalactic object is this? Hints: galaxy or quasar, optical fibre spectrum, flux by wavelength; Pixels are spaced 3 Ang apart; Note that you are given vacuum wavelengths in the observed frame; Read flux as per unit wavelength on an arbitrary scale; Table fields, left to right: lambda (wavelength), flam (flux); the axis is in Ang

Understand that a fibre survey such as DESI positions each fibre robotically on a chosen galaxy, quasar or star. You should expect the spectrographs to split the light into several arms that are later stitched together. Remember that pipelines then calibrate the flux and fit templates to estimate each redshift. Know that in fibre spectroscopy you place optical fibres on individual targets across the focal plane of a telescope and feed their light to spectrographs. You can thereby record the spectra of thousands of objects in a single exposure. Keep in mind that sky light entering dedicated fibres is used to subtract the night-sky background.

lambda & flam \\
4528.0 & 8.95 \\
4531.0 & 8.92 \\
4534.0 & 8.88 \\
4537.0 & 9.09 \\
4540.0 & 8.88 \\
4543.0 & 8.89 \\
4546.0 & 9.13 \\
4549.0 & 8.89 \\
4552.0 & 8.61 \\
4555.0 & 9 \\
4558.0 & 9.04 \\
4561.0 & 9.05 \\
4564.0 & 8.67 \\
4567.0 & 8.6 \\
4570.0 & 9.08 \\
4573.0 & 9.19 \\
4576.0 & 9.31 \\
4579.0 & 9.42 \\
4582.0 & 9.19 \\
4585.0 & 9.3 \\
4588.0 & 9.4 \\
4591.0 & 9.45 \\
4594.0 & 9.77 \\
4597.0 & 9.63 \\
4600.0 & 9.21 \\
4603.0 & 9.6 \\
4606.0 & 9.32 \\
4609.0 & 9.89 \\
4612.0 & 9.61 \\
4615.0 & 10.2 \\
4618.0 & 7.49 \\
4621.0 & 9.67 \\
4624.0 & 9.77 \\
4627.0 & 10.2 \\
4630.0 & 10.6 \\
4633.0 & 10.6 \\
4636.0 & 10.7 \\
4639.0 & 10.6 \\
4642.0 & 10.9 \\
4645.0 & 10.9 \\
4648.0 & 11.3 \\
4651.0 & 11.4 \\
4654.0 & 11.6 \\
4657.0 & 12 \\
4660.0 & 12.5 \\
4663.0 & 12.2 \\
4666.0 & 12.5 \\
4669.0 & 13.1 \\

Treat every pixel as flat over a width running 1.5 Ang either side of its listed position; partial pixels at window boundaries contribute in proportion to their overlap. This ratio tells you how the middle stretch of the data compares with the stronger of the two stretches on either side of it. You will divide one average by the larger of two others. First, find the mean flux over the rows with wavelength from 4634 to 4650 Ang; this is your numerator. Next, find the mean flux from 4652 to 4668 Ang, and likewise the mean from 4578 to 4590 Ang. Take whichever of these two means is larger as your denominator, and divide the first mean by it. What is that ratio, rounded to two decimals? 0.89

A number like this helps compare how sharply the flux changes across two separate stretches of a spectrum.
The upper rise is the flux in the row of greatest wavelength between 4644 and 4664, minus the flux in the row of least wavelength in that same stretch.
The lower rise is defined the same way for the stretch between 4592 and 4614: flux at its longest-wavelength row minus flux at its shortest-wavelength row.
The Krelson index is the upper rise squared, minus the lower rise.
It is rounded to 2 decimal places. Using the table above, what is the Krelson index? 1.85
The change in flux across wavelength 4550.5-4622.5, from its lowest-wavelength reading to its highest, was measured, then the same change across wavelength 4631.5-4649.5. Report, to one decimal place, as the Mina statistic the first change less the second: 0.4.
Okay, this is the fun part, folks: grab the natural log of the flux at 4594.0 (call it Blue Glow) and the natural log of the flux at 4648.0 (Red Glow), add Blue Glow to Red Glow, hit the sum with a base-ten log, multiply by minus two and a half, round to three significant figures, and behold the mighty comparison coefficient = -1.68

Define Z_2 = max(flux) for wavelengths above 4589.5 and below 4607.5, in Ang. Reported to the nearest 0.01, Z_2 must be 9.77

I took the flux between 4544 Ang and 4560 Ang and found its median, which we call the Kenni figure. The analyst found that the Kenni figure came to 9.0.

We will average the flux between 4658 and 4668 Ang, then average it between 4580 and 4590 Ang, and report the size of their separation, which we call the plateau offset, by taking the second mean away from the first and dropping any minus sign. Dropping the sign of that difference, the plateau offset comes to 3.1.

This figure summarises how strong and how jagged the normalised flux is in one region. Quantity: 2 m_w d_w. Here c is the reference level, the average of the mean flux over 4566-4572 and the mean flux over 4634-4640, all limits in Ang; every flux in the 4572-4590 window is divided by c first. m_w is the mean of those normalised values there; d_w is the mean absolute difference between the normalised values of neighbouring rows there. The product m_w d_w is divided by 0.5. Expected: 0.026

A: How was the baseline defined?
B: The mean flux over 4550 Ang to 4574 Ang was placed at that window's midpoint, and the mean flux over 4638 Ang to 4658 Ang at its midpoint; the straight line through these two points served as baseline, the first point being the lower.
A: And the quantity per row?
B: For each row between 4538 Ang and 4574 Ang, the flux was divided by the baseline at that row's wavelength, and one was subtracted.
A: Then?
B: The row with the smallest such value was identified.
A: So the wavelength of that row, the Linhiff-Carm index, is 4567.0 Ang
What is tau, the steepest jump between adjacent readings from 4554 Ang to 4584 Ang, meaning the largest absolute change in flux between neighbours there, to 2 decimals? 0.48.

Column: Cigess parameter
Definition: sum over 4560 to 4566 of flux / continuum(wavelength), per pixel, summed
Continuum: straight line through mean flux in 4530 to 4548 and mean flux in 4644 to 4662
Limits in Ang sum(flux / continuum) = 1.86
